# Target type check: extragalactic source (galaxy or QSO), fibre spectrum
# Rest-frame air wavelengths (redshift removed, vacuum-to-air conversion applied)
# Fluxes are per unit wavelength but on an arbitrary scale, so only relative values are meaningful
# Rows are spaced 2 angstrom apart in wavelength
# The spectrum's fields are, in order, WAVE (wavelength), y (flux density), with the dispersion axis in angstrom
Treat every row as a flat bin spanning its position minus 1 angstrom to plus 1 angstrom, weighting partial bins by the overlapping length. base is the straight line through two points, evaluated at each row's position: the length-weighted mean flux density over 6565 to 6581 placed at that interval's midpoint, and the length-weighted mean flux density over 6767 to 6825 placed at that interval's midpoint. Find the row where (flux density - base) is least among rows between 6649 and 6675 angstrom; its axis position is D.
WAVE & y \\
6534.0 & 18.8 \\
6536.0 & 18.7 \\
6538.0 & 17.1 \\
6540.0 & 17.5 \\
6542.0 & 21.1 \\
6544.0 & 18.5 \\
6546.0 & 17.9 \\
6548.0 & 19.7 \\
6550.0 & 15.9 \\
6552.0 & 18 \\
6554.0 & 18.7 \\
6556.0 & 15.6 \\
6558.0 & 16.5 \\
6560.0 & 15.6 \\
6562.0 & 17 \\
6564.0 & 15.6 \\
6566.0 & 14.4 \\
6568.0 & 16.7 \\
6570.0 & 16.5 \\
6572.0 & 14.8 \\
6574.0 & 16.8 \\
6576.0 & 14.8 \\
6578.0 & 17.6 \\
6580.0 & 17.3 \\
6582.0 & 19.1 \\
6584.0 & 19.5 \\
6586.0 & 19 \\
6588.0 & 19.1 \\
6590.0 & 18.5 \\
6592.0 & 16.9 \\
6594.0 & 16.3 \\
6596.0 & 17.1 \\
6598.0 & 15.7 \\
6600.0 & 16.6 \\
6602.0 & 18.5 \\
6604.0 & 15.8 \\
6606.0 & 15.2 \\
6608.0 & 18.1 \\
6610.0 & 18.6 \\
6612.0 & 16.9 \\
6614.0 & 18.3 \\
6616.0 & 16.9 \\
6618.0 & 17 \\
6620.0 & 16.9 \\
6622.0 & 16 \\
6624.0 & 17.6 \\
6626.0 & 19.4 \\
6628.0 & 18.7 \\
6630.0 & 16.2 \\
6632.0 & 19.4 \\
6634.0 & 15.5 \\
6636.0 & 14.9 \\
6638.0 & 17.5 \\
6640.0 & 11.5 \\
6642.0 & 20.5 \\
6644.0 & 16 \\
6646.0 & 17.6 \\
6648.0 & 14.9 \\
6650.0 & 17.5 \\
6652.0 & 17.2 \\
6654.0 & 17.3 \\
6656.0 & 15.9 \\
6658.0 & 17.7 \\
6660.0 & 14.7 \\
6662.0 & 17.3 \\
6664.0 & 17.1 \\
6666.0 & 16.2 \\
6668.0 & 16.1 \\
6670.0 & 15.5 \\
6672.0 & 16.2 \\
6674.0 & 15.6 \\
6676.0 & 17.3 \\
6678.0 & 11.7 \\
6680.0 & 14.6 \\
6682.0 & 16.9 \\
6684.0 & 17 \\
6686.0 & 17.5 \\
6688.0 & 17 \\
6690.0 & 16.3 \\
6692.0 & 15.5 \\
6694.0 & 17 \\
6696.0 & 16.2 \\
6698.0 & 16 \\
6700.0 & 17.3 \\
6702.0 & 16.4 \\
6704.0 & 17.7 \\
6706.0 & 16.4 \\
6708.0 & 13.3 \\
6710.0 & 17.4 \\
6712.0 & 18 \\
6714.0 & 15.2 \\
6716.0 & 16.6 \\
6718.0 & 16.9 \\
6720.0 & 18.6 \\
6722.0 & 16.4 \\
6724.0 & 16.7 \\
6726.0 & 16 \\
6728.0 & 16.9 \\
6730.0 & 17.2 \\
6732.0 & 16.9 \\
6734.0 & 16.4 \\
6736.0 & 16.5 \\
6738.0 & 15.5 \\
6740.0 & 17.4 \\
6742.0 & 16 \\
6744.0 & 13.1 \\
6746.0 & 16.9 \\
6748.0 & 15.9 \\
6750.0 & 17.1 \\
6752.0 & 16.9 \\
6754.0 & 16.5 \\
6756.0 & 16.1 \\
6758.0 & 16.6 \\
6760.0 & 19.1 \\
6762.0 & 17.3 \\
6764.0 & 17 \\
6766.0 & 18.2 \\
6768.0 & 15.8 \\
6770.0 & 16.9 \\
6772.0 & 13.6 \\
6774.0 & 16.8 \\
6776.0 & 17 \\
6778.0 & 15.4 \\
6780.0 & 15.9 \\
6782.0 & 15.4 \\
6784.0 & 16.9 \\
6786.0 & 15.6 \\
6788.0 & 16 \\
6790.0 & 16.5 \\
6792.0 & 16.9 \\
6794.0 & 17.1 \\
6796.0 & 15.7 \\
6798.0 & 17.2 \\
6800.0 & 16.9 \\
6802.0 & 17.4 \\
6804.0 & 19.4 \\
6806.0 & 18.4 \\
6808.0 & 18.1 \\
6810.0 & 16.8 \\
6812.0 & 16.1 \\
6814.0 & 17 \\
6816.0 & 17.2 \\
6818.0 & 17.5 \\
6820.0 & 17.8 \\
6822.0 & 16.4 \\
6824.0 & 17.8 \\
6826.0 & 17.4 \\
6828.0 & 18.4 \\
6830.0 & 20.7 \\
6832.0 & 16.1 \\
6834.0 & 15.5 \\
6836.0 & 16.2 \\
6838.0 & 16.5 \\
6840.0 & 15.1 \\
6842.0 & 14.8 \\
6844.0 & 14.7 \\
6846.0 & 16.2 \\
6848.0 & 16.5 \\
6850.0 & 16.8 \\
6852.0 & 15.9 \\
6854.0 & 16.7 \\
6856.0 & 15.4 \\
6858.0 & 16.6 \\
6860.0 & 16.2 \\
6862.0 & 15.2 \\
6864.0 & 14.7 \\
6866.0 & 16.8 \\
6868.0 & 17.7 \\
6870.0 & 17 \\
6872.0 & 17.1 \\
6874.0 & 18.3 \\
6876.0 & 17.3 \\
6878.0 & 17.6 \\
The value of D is 6660.0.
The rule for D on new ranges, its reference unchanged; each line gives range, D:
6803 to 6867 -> 6864.0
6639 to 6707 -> 6640.0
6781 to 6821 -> 6782.0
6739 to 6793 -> 6744.0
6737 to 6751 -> 6744.0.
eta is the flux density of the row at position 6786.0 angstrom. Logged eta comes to 15.6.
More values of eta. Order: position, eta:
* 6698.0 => 16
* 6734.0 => 16.4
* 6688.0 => 17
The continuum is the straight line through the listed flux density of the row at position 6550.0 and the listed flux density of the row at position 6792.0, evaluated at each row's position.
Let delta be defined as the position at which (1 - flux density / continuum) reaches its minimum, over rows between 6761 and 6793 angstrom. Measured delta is 6766.0 angstrom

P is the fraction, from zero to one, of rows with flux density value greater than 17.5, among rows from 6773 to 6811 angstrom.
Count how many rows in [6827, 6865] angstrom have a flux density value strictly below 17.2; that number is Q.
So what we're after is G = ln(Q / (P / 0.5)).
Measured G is 4.0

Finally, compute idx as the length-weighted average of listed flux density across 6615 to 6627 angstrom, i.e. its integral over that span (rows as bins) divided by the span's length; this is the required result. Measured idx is 17.3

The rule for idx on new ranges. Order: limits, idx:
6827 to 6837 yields 17.4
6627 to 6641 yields 16.2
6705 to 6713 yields 16.3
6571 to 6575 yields 15.8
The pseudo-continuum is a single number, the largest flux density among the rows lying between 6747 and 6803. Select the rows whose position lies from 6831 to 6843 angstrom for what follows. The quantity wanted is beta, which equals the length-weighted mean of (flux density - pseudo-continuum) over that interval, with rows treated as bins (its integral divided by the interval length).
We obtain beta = -3.4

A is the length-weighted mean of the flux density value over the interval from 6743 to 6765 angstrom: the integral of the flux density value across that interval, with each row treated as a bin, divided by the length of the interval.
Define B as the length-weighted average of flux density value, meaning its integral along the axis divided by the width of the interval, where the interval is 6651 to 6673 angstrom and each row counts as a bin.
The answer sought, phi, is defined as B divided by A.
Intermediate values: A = 16.6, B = 16.5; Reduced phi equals 0.99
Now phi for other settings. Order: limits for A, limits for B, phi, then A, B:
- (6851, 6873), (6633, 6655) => 1.01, 16.3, 16.4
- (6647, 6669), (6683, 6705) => 1.01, 16.5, 16.7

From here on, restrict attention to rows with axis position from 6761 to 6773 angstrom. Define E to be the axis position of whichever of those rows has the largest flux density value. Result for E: 6766.0 angstrom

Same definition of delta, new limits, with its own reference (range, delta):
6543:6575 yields 6548.0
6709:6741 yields 6720.0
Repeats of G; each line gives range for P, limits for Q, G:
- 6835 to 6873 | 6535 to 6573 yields 4.6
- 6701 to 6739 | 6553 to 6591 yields 3.6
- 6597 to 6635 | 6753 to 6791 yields 2.9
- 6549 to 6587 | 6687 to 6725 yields 3.1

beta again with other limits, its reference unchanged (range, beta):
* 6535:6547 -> -0.6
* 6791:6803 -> -2.2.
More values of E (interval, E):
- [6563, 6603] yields 6584.0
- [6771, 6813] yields 6804.0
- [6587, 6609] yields 6588.0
